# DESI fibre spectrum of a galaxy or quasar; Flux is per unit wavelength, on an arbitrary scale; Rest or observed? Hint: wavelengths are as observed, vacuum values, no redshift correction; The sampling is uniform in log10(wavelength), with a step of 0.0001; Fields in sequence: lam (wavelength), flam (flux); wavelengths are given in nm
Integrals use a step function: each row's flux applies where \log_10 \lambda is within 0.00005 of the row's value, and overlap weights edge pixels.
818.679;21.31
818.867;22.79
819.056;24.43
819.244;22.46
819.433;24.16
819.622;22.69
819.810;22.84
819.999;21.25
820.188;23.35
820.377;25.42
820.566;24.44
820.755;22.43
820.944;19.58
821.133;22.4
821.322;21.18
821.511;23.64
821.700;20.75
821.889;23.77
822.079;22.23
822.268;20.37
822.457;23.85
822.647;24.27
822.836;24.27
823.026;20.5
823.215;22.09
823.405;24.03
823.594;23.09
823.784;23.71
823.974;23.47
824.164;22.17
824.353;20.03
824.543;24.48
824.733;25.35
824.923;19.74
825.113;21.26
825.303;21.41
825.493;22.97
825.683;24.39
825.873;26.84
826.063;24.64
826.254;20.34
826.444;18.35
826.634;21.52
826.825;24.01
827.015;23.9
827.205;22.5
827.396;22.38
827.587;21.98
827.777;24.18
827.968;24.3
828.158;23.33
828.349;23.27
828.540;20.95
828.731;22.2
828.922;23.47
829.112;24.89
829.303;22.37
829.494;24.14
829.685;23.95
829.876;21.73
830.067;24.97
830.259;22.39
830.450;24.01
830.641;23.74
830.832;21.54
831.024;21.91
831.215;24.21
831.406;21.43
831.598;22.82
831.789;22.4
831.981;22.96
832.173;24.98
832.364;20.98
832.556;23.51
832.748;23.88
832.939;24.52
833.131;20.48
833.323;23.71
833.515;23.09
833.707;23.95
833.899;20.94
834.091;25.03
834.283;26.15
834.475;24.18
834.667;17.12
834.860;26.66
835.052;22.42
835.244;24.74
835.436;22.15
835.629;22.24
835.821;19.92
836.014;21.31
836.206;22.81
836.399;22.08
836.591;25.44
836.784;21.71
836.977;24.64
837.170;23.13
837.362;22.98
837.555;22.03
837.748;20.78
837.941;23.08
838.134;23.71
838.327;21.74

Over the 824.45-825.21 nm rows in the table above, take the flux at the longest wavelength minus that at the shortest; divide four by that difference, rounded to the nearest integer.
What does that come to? -1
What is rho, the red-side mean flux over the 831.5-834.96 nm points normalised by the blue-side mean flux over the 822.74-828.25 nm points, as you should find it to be 1.02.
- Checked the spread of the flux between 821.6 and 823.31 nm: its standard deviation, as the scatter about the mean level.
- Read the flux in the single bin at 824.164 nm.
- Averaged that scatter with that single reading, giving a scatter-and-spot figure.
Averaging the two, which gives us 11.9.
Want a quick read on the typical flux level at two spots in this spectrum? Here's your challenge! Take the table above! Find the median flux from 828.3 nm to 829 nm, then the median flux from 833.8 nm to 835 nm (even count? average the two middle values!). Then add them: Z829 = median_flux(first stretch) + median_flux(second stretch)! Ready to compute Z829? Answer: 47.3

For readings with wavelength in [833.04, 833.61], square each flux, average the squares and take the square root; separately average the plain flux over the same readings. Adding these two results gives 44.9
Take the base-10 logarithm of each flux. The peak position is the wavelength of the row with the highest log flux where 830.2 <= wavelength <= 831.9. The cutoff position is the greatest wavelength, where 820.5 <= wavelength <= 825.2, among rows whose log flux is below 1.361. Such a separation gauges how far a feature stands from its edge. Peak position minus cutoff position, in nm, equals 6.10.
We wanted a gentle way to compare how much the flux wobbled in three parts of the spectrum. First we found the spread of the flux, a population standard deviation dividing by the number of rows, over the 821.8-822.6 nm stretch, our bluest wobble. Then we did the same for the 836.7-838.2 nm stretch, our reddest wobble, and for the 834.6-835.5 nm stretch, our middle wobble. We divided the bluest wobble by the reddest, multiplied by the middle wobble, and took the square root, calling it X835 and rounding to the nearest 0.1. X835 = 2.0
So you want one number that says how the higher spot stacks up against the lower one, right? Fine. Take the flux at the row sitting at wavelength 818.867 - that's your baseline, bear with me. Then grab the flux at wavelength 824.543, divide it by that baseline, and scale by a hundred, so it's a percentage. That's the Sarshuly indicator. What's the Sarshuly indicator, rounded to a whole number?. 107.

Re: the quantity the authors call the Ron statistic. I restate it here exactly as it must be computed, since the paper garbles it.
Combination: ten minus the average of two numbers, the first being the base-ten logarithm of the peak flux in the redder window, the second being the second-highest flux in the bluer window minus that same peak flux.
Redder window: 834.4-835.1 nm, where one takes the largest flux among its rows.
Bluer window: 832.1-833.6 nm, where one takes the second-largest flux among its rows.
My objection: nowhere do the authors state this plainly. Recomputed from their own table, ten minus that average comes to 10.4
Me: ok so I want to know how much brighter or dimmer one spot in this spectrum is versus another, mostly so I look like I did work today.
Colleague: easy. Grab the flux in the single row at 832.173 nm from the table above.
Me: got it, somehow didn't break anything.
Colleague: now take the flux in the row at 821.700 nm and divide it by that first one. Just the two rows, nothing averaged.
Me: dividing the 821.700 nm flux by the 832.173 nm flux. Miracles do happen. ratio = 0.83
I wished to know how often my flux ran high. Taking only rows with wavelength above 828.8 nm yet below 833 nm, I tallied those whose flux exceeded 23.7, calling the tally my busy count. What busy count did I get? 10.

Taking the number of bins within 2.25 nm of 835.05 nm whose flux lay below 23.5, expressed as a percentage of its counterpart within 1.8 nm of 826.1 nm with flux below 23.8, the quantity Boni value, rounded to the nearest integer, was 118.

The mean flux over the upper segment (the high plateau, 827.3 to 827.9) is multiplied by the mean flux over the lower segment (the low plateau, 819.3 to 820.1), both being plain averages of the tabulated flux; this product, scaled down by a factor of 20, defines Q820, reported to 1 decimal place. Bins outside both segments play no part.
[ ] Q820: 26.0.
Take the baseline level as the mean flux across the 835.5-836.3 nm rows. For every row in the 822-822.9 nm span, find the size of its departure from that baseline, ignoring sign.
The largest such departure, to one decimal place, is 2.7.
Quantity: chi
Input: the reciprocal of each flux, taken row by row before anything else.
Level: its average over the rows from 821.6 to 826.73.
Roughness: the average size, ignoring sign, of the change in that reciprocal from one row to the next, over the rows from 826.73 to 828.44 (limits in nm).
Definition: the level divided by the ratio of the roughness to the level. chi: 1.59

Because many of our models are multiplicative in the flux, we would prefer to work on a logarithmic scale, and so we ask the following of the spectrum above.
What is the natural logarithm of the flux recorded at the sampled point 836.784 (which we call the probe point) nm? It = 3.08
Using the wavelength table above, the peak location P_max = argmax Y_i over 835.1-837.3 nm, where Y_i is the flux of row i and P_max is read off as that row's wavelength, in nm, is 836.591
